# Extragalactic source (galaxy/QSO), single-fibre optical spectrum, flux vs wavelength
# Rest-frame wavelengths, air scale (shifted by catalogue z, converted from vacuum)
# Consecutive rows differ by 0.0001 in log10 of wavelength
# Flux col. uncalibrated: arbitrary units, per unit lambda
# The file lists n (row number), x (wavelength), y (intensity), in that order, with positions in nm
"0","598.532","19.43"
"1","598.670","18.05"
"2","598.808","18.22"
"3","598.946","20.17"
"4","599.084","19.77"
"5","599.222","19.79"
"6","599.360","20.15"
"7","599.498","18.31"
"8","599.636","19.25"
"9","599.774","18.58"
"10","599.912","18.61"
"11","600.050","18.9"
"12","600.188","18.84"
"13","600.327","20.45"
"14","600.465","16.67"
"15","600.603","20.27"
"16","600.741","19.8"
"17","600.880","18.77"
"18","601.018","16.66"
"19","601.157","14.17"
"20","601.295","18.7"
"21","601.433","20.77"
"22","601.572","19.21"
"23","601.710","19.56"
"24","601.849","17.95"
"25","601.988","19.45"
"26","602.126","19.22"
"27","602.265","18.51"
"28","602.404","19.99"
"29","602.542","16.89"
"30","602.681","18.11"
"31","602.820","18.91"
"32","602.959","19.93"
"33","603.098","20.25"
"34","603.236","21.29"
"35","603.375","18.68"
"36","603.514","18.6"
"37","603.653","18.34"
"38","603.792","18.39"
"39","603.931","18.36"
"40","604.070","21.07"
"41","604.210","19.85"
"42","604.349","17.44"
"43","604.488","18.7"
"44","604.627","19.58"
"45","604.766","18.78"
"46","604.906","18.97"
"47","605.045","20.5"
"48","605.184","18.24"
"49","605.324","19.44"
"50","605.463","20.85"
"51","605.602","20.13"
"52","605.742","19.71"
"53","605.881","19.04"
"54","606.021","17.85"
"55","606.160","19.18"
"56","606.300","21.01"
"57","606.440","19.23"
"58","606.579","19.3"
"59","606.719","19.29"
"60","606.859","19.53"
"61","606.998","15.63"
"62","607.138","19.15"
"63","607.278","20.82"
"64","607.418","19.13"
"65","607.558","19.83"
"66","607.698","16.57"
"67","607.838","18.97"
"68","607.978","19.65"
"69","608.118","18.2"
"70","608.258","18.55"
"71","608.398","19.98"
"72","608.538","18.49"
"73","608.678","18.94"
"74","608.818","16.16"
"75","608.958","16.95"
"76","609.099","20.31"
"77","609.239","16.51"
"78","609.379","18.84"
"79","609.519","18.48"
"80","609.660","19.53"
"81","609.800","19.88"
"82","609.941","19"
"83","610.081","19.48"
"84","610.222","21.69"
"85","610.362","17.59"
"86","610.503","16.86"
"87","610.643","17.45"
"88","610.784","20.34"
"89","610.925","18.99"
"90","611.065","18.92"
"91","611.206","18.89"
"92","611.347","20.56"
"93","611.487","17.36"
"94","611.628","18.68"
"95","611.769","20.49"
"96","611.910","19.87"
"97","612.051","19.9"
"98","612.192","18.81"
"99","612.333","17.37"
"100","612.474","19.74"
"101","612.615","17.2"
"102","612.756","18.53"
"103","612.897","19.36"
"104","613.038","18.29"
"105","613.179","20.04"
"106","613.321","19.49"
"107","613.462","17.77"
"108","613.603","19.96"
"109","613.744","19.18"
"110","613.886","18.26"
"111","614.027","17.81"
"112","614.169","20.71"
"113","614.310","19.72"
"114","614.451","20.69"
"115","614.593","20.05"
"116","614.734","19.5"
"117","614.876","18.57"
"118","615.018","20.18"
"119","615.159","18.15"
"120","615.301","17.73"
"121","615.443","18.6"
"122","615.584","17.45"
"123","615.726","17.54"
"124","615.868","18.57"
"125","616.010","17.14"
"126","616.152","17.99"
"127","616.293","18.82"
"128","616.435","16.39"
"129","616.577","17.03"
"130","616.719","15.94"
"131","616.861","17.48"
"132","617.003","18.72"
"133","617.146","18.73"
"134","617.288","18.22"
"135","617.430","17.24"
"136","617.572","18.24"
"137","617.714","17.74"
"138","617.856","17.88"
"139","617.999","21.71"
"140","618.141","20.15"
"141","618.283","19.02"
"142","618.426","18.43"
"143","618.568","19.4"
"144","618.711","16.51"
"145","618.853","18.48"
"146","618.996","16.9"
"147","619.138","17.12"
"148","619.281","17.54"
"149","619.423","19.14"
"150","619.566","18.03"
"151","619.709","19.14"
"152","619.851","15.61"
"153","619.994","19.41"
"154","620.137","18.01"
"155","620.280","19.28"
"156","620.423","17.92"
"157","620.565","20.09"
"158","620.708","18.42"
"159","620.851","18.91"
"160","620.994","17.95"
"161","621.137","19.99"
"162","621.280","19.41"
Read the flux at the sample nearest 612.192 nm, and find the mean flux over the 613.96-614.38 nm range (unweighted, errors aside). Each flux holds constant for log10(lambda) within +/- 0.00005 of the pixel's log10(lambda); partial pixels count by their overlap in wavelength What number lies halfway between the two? 19.1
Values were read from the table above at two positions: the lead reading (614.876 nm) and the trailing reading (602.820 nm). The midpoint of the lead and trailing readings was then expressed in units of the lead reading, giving 1.01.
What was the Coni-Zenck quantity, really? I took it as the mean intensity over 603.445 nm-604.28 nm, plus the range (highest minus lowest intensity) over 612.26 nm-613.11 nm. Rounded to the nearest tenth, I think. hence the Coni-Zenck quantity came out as 21.6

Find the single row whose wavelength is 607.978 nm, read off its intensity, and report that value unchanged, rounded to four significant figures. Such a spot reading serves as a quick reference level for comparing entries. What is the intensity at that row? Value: 19.65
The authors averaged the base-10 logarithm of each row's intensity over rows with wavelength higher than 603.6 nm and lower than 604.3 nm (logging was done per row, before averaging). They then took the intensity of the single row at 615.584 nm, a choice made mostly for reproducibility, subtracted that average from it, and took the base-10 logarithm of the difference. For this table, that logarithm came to 1.21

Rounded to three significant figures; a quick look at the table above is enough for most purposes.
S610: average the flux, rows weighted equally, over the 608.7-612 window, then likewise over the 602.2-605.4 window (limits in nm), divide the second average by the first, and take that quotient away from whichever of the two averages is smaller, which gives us 17.8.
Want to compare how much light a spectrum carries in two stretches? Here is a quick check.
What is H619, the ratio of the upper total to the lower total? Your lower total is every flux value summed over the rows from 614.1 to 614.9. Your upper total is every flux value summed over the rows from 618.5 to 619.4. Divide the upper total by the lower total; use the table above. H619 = 0.89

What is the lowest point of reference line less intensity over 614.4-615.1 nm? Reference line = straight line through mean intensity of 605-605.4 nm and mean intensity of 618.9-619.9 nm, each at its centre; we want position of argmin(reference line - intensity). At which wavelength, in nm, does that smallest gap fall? 614.451 nm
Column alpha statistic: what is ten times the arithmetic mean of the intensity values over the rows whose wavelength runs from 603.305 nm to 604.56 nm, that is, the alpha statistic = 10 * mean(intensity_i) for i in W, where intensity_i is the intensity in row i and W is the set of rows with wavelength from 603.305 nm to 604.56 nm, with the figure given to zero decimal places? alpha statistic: 188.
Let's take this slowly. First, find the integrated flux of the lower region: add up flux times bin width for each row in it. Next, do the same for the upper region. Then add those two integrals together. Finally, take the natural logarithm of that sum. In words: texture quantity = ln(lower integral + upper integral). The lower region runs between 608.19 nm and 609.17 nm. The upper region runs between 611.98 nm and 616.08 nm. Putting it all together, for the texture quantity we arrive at 4.6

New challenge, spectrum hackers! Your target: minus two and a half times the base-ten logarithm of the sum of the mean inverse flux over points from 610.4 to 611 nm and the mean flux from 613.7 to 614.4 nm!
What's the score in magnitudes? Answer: -3.21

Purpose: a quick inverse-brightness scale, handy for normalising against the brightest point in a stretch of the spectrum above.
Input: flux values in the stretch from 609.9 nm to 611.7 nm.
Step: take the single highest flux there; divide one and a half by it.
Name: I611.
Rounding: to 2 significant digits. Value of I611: 0.069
